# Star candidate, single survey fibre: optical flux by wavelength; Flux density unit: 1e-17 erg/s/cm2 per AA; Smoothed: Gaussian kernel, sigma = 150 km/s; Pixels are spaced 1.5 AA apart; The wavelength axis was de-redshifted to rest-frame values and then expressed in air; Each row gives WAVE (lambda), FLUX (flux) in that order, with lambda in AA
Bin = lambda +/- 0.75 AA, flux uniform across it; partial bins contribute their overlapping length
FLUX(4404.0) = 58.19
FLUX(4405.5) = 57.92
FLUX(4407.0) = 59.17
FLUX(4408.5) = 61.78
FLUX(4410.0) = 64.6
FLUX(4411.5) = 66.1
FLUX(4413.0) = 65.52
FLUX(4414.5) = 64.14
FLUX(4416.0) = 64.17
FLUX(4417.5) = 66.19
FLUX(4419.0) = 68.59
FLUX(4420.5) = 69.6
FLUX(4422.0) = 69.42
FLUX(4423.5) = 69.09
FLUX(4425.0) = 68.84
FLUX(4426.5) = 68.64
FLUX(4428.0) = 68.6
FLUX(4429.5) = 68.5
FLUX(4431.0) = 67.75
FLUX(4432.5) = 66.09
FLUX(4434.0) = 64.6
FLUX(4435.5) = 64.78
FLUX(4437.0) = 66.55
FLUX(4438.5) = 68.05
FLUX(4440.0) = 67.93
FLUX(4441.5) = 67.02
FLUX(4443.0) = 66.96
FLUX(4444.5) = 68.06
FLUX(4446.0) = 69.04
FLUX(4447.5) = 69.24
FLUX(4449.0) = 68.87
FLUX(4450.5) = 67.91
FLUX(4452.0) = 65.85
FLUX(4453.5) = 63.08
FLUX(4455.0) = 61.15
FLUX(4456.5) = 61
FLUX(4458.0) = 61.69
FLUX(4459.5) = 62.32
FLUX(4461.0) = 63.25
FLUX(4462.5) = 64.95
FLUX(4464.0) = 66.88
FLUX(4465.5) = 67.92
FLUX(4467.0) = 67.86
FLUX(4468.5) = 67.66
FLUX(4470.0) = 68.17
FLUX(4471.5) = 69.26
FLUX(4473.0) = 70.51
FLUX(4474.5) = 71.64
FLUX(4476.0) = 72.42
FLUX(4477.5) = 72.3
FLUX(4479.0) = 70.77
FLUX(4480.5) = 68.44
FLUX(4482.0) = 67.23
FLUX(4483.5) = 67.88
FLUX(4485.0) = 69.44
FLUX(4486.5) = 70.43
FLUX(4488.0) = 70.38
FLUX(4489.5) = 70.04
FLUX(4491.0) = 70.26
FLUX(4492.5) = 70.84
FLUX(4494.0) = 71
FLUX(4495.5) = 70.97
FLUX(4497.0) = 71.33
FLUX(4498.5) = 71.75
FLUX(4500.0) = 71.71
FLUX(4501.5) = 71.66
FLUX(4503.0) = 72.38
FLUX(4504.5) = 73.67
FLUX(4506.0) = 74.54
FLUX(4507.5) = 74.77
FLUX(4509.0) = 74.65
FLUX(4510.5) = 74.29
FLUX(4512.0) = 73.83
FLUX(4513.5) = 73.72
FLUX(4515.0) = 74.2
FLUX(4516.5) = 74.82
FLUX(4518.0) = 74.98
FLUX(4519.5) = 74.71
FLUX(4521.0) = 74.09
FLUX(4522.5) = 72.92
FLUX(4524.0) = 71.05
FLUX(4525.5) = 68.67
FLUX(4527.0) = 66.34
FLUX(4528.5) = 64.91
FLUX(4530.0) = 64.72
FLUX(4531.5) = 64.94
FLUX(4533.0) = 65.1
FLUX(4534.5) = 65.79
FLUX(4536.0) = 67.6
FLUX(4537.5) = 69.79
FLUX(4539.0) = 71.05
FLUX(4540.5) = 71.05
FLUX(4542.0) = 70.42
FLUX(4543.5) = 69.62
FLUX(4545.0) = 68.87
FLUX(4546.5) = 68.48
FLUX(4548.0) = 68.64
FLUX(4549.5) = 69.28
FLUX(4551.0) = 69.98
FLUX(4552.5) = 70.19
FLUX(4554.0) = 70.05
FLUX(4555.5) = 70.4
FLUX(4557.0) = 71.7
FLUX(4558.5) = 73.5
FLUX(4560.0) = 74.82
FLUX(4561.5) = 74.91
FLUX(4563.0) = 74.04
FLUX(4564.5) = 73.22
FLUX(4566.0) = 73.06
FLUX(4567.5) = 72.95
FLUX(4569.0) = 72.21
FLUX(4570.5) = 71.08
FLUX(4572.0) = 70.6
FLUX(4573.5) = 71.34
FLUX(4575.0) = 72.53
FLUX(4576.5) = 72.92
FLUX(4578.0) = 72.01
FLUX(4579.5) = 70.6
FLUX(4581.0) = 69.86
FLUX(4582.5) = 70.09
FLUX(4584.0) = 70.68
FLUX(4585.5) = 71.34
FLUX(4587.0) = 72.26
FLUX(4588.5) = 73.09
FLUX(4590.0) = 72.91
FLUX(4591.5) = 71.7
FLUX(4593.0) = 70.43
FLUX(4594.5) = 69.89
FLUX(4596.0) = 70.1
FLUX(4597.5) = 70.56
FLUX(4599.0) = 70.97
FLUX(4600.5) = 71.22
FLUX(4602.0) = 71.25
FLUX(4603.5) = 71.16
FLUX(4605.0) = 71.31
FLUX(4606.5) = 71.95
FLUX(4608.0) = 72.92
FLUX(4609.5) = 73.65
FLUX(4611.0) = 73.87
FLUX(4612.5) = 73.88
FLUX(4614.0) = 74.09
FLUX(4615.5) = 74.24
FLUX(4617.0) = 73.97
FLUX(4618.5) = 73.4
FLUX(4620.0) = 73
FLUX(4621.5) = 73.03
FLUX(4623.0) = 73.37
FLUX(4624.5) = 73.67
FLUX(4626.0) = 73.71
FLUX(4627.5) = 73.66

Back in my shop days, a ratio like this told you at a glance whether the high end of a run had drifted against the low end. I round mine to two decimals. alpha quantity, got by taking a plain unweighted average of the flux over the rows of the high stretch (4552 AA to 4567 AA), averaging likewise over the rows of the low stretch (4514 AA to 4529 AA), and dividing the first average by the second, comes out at 1.01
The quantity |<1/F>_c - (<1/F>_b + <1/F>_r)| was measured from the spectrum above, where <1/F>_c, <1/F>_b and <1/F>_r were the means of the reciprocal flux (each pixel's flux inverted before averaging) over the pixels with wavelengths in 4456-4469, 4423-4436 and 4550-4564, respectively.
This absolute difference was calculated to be 0.0133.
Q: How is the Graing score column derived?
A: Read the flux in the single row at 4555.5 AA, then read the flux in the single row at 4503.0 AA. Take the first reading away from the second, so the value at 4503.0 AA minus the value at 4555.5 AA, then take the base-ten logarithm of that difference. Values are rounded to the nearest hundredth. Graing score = 0.30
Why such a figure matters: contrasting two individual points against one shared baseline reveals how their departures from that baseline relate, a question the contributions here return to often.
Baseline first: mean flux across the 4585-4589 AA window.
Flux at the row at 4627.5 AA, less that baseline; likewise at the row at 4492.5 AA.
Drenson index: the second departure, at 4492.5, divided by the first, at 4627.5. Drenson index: -1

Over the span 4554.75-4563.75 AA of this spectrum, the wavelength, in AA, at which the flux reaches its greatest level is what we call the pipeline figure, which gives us 4561.5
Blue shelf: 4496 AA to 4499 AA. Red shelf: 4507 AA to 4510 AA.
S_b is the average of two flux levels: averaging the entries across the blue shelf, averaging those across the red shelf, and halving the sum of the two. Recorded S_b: 73.1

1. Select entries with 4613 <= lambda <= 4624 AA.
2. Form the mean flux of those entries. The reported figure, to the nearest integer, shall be 74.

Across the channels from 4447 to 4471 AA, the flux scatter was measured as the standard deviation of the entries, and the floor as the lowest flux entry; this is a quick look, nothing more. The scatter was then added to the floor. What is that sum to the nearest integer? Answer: 64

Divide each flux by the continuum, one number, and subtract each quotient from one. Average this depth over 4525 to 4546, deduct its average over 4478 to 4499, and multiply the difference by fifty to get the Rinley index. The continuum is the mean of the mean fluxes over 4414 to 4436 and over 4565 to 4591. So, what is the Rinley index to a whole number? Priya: 2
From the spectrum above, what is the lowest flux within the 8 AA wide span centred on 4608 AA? 71.31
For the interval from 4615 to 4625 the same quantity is 73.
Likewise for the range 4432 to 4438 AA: 64.6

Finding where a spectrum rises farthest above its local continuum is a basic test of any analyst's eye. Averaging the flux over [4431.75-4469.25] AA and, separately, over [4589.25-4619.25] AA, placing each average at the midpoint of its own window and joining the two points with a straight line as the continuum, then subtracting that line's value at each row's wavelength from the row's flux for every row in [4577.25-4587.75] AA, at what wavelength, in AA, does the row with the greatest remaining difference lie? 4578.0 AA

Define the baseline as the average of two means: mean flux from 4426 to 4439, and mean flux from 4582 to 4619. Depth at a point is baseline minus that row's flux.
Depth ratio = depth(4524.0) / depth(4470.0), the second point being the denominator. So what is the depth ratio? -1.1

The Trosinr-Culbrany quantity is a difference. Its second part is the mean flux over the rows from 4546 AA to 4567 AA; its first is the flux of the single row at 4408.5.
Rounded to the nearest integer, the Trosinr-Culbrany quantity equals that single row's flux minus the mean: -10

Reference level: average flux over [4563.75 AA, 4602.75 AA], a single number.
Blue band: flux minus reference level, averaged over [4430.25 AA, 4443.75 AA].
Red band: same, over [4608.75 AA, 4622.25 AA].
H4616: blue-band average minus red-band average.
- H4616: -7.0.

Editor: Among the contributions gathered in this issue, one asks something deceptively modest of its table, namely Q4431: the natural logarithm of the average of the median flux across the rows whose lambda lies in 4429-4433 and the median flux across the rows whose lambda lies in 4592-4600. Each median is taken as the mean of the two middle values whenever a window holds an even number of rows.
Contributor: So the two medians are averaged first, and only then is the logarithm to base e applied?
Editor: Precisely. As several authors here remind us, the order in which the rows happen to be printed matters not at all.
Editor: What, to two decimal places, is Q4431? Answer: 4.24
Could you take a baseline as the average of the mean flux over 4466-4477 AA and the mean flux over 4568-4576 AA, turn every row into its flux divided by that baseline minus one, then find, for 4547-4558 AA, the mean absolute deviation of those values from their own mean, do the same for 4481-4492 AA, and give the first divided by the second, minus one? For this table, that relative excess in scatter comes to -0.40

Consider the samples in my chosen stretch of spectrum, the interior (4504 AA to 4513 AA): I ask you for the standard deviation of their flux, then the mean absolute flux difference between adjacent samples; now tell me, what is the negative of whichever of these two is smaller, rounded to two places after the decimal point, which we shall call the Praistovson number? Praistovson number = -0.41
